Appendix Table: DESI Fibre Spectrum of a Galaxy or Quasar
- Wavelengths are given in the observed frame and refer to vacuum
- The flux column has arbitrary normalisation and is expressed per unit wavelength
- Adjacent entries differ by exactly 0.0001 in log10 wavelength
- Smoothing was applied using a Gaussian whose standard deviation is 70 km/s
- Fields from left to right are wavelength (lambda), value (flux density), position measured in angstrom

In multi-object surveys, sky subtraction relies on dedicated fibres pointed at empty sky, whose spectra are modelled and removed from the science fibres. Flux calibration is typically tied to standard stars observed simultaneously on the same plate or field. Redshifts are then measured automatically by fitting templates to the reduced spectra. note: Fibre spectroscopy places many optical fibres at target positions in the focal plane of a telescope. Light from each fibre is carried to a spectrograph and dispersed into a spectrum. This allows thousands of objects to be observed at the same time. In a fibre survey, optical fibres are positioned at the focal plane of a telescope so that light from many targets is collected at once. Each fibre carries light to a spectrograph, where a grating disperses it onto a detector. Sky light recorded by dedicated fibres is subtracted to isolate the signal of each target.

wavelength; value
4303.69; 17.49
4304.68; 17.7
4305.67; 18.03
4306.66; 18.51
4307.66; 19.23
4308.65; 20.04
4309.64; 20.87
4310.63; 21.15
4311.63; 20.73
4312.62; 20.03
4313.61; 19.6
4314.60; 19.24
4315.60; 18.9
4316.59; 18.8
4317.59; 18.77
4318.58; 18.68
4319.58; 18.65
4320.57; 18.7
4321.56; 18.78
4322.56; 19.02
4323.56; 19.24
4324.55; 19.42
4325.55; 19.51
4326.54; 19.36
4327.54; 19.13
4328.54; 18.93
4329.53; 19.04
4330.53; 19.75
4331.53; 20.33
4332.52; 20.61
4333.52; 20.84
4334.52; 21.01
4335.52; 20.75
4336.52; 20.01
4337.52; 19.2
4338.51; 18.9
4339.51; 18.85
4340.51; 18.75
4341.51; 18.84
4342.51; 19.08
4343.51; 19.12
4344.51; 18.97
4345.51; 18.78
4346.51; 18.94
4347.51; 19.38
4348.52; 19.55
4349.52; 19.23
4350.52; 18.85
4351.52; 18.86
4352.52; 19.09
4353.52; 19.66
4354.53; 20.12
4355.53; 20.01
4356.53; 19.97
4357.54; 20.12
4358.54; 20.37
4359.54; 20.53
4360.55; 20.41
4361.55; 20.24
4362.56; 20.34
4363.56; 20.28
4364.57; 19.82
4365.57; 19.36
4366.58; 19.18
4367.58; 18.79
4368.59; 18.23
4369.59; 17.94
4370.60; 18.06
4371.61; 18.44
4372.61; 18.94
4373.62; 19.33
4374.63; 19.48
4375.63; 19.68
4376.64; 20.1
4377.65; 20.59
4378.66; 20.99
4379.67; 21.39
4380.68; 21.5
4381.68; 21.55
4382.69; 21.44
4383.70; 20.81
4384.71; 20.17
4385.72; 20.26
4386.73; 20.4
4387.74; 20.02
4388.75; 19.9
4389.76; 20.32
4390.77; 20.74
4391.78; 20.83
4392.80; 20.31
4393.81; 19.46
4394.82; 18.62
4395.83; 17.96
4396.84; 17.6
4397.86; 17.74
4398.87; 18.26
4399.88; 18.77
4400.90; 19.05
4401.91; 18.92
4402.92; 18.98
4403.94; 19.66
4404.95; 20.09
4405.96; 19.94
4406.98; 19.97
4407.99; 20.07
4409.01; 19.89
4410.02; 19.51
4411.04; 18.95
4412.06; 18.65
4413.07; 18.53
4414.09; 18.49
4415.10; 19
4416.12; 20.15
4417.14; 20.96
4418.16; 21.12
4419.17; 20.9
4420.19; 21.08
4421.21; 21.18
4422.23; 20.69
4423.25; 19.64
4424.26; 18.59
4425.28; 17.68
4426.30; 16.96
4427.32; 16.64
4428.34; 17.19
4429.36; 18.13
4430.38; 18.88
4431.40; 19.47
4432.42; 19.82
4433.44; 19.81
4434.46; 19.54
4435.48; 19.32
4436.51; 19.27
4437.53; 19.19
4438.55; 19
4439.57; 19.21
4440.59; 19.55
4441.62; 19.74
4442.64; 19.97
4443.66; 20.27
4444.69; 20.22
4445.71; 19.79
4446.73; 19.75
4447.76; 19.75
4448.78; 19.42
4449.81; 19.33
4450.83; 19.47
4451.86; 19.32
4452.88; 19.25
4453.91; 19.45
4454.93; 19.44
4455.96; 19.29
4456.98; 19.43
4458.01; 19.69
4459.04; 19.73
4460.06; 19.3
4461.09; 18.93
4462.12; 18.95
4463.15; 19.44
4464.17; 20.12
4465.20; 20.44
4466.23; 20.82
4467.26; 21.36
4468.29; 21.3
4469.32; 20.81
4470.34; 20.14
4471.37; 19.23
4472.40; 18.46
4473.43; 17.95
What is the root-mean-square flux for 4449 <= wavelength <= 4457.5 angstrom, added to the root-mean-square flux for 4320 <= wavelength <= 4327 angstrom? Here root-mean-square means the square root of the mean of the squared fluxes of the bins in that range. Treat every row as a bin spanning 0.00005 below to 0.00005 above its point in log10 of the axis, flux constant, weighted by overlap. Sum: 38.5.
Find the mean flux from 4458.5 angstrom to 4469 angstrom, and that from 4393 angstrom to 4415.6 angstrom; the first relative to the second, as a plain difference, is 1.0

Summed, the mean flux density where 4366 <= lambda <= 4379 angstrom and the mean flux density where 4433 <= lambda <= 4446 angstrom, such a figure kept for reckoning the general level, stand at 38.8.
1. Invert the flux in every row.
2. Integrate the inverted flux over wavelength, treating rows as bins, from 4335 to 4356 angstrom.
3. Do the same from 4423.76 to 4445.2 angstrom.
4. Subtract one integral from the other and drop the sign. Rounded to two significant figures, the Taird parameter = 0.043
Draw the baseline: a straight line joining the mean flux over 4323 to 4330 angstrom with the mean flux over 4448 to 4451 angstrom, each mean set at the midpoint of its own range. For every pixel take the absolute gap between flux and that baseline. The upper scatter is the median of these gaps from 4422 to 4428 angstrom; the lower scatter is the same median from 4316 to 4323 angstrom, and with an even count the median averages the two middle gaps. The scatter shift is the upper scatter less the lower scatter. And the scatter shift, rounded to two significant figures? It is 1.1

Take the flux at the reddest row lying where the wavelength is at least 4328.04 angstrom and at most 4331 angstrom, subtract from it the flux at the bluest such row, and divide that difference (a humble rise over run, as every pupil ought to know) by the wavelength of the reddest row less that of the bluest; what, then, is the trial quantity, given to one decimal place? 0.4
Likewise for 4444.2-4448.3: -0.2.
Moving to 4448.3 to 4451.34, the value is 0.0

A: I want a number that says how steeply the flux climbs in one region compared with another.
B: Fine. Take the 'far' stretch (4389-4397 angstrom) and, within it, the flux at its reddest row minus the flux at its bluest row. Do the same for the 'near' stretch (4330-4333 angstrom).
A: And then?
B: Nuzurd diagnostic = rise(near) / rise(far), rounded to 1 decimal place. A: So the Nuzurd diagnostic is -0.3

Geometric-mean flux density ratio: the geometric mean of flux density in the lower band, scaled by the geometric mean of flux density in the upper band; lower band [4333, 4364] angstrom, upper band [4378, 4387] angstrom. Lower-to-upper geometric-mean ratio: 0.94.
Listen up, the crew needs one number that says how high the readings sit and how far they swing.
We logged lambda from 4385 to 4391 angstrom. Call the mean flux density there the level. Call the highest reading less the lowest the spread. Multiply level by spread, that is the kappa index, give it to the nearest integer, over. 17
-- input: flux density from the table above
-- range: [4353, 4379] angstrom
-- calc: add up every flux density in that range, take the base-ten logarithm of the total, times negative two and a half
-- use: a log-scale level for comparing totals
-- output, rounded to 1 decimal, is -6.8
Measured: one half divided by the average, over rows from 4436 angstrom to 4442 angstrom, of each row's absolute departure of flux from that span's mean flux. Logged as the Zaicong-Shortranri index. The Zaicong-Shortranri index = 2.4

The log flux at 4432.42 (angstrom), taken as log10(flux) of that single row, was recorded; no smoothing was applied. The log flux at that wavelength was 1.30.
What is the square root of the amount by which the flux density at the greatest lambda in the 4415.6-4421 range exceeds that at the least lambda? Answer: 0.96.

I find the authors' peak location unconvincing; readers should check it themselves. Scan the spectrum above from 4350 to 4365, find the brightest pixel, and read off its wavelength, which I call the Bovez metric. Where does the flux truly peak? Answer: 4359.54 angstrom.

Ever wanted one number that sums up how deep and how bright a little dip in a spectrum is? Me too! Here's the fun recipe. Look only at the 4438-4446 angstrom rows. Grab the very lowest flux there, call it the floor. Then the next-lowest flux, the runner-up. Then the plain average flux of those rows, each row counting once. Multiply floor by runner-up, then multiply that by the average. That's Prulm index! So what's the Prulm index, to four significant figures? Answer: 7197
